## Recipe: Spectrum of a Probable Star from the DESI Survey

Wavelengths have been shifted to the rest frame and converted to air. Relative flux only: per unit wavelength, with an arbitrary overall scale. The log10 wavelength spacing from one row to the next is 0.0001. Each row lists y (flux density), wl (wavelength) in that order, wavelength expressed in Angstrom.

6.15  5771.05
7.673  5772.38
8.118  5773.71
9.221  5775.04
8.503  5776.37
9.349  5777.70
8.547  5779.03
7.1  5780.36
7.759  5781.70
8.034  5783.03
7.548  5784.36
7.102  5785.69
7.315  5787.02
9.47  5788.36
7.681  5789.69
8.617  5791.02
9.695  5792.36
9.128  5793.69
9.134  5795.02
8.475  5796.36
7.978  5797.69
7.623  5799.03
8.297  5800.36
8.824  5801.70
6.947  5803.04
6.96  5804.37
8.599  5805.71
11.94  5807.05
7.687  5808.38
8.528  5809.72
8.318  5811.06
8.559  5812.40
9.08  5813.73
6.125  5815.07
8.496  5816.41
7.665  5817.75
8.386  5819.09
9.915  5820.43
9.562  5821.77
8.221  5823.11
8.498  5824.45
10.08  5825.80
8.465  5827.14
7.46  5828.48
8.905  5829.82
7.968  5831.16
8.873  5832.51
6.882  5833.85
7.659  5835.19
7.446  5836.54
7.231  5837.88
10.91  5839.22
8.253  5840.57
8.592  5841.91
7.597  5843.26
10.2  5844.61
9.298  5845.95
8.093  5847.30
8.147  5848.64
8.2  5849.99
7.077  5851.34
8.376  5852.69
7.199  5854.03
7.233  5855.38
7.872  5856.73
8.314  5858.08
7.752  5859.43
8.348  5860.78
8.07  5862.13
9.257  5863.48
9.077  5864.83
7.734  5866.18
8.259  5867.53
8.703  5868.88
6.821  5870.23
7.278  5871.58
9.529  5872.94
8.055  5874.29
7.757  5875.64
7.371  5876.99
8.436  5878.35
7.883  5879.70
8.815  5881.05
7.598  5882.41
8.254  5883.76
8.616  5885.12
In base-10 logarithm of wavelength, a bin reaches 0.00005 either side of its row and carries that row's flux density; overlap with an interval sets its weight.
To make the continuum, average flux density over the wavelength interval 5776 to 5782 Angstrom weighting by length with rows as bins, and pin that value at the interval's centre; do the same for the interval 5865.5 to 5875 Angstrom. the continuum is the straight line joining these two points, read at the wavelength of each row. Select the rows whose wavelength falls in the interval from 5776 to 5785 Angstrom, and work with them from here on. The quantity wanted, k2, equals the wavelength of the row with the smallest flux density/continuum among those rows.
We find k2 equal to 5780.36 Angstrom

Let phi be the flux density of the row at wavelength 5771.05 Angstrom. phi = 6.15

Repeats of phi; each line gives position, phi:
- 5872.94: 9.529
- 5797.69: 7.978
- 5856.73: 7.872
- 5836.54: 7.446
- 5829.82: 8.905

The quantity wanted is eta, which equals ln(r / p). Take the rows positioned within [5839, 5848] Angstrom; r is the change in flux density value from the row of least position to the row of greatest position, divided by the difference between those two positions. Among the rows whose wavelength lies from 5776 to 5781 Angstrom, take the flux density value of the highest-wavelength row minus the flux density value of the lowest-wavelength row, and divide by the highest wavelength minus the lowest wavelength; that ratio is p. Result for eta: 0.0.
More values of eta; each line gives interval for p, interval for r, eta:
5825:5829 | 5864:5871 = -0.9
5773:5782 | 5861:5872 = 0.6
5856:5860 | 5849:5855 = 1.7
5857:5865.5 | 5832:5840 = 1.0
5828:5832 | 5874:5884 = -2.2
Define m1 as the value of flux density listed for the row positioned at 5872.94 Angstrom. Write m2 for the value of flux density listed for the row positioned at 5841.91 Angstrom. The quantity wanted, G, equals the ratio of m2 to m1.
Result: 0.90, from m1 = 9.529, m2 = 8.592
